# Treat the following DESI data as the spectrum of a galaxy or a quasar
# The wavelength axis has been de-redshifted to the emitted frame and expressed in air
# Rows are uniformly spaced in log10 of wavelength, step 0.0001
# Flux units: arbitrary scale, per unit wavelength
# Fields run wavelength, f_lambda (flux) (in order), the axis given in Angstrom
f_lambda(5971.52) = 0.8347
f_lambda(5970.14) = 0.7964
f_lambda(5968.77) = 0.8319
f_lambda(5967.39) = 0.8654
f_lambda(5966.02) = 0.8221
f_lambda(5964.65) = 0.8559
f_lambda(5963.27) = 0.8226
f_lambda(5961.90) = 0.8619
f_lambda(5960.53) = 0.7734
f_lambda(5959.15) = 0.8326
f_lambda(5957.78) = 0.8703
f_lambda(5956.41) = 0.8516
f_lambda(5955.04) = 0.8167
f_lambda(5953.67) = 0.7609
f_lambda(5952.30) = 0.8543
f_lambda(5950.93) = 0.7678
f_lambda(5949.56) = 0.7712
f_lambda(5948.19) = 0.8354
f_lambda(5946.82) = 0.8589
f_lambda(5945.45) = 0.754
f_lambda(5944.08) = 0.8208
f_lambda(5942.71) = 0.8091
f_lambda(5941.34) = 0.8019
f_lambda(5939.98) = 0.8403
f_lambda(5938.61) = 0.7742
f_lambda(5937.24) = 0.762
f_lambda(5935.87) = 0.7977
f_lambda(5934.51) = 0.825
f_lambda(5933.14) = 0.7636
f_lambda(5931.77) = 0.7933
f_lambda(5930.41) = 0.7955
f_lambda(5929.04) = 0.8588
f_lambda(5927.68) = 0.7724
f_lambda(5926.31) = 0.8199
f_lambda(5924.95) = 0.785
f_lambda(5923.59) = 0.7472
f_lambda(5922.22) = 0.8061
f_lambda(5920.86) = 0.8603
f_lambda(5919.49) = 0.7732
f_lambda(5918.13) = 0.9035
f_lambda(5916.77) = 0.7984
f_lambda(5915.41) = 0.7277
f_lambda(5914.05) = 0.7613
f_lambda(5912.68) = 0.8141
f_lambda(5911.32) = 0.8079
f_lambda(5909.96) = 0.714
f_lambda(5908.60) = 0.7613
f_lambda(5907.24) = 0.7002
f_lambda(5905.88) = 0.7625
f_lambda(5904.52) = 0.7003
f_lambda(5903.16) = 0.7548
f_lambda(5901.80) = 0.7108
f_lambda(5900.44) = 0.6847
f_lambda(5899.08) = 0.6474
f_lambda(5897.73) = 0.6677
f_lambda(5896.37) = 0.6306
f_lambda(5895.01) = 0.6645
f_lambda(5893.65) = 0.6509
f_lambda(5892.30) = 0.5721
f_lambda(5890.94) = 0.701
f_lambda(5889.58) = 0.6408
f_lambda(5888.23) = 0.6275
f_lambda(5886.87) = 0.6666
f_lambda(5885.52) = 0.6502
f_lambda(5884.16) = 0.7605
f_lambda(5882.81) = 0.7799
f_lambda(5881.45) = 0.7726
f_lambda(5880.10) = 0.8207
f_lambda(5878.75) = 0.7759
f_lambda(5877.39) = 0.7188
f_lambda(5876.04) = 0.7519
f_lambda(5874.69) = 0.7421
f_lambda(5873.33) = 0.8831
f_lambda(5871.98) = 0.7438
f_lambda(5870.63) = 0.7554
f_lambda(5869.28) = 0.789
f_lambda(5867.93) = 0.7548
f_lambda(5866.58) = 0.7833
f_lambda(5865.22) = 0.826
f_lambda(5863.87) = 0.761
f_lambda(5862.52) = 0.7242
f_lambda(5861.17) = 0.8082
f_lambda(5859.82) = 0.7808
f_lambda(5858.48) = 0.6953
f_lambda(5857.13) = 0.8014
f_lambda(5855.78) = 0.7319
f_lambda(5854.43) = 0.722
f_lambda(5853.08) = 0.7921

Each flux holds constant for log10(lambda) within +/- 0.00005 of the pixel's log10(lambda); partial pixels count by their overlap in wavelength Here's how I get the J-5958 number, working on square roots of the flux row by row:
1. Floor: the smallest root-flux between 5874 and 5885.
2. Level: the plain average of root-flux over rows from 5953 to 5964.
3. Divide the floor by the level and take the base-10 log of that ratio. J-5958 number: -0.029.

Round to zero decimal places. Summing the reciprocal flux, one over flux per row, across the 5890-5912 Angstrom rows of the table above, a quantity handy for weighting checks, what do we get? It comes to 23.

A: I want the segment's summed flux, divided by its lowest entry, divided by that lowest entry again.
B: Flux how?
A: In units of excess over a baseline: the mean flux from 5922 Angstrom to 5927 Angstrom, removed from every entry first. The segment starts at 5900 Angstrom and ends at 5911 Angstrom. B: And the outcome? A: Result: -48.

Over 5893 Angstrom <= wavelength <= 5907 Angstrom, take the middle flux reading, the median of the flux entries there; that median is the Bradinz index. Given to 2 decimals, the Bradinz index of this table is 0.68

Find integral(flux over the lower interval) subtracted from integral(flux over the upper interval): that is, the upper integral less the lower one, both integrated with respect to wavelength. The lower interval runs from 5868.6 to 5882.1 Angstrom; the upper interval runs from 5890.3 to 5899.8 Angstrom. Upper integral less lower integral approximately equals -4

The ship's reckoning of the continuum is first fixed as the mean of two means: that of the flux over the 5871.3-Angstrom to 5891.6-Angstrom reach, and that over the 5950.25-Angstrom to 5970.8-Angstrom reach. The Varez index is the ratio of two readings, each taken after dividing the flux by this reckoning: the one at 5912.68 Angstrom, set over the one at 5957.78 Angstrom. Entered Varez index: 0.94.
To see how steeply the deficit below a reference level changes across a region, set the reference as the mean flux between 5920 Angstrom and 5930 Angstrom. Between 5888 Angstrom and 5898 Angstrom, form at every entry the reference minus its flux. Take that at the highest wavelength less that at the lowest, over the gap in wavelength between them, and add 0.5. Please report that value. 0.496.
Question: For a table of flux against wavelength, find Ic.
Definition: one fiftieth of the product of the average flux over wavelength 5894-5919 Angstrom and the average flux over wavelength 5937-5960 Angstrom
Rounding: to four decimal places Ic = 0.0119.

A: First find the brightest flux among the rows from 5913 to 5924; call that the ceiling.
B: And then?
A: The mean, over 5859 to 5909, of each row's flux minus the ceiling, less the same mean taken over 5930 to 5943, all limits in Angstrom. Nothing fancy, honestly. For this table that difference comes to -0.069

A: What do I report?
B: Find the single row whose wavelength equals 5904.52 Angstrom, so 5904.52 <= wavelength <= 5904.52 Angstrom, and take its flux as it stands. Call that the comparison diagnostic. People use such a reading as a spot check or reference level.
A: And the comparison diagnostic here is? 0.7003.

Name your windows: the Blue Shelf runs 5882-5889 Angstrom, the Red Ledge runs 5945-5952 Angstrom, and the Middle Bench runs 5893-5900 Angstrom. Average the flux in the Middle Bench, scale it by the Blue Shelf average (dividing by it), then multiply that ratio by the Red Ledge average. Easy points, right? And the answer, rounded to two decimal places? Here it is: 0.75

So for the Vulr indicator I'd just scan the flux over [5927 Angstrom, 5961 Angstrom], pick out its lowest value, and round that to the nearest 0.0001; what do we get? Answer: 0.7540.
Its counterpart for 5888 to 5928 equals 0.5721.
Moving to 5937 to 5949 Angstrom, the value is 0.7540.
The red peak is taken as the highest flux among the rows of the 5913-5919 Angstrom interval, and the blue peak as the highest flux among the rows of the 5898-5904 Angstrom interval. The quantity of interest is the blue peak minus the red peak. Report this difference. -0.15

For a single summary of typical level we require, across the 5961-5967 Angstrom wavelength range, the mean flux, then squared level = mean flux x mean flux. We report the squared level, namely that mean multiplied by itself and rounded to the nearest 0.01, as 0.71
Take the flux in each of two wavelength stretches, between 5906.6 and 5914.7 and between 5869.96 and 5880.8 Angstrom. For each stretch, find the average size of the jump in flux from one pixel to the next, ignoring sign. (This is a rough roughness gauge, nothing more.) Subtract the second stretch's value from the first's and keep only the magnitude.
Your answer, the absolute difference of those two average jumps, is 0.010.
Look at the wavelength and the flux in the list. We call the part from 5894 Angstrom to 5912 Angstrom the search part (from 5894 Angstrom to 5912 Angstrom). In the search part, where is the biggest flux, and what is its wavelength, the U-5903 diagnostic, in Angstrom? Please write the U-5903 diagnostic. 5911.32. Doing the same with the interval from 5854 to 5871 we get 5865.22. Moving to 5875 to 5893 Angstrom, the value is 5880.10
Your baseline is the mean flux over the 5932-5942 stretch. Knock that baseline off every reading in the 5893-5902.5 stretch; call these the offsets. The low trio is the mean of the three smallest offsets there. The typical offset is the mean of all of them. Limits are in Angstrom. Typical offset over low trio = 0.85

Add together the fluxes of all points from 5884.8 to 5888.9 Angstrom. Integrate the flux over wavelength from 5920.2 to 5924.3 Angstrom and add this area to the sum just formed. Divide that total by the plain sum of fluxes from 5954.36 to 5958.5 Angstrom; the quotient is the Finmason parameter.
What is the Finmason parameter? 2.06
